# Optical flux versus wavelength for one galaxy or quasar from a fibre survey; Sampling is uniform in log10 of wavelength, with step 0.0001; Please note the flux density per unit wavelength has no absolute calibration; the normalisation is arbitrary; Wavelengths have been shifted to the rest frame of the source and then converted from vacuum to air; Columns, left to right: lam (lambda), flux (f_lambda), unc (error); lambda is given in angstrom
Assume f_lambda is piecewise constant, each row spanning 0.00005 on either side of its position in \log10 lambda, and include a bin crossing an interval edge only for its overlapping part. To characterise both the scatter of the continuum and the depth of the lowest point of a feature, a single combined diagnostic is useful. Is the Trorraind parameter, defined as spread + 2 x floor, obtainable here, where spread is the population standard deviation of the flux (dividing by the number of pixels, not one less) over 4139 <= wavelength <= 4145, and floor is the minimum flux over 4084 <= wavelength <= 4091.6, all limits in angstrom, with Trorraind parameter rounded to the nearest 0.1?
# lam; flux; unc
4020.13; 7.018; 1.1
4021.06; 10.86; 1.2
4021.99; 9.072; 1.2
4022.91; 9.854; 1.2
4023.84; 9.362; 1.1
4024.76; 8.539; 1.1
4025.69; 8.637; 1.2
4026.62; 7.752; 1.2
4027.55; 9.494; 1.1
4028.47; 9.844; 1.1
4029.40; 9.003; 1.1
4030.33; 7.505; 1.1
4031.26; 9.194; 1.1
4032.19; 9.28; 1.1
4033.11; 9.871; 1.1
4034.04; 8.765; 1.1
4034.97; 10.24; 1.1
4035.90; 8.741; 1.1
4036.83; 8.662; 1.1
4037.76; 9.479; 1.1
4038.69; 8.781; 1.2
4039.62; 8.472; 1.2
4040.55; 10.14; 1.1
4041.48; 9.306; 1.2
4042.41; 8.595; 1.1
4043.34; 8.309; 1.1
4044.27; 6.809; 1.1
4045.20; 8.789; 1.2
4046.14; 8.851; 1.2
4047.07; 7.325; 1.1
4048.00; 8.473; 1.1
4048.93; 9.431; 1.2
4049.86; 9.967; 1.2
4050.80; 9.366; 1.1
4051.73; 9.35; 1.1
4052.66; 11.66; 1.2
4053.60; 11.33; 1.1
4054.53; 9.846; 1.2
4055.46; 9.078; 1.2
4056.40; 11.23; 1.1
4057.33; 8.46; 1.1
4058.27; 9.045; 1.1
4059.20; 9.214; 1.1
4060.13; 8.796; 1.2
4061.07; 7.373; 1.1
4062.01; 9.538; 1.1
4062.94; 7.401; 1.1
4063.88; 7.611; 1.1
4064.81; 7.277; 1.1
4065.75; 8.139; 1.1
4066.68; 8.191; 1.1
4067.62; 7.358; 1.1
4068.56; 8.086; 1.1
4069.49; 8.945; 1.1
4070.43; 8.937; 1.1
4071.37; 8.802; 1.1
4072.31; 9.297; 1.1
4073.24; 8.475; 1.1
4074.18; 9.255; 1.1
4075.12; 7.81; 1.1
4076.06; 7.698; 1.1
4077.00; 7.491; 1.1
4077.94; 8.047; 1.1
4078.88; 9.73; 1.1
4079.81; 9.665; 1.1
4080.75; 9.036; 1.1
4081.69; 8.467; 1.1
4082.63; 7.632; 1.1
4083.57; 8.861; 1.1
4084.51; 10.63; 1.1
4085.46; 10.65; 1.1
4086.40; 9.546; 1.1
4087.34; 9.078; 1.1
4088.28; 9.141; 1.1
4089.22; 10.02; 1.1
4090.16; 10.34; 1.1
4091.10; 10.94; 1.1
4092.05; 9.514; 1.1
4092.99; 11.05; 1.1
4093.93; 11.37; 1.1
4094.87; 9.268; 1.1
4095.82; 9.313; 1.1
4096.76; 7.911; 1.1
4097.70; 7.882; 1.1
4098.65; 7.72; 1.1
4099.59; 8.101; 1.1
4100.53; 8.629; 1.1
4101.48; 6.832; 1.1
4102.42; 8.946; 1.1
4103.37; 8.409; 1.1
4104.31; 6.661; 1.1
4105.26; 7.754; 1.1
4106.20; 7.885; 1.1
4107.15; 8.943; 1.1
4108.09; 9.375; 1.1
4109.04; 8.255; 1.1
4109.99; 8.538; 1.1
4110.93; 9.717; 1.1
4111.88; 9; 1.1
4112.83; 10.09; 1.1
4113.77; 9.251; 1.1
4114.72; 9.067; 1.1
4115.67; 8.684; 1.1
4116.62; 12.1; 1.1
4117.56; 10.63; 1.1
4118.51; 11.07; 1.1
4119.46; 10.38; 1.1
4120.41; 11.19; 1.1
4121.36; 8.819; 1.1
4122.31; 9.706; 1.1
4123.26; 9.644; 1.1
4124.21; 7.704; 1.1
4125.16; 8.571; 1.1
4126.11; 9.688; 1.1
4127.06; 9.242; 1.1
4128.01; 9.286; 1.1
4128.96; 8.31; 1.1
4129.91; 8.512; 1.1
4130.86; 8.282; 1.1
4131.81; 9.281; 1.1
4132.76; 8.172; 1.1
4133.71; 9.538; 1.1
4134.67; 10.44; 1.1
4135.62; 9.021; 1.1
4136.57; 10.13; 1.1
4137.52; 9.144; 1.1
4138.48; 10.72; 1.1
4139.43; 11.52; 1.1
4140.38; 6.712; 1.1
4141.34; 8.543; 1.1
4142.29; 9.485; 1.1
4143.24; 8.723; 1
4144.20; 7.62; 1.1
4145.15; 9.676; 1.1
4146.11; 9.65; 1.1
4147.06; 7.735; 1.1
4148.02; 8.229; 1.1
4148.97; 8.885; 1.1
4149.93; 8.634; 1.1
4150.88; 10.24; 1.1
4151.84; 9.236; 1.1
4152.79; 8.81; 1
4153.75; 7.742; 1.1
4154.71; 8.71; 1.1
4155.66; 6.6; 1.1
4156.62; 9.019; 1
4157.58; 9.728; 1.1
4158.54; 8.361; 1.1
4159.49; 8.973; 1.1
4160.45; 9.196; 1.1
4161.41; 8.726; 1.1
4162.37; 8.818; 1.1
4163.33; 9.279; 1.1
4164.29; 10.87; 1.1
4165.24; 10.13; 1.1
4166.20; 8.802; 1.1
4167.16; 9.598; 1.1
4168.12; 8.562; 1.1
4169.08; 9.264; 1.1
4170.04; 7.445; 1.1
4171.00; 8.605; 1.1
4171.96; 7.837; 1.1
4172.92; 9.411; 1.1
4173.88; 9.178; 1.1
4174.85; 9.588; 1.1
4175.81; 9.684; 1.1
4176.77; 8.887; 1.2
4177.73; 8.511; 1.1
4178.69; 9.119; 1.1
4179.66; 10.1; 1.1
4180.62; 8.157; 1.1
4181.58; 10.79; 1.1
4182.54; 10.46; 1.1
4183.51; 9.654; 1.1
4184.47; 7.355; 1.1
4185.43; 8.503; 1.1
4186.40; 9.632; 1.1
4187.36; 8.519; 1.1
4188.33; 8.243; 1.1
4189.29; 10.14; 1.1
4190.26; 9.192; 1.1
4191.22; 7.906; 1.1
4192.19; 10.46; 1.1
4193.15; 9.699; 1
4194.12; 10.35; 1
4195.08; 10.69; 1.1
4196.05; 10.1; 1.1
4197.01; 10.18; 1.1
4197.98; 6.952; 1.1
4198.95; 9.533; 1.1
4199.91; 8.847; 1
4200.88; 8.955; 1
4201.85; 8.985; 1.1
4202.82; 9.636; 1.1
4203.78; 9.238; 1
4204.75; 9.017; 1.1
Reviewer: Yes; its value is 19.7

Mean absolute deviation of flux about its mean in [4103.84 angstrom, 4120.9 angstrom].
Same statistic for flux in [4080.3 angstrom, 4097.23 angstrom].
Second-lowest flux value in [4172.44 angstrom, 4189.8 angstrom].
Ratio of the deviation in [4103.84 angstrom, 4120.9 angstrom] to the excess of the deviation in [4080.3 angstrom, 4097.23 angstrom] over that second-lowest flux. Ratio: -0.147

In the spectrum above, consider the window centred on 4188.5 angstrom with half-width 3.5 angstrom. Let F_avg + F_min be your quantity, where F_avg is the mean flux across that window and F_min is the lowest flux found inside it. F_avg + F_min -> 16.8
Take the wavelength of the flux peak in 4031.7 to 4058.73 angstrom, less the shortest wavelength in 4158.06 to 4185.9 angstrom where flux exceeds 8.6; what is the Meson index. -106.8 angstrom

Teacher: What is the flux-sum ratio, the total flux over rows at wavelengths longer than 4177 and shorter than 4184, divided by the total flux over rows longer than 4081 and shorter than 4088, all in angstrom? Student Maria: 1.0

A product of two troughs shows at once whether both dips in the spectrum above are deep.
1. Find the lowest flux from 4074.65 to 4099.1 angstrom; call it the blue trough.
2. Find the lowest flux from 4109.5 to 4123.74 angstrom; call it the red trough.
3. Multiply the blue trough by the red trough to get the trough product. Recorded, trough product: 64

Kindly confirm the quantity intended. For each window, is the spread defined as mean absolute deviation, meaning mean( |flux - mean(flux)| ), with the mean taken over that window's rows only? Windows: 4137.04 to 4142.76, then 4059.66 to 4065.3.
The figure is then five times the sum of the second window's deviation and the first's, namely 10.0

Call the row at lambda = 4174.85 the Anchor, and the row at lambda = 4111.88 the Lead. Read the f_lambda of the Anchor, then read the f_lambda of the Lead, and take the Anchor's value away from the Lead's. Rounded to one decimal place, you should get -0.6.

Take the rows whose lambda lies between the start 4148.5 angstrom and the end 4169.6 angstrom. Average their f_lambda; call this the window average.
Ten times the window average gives 90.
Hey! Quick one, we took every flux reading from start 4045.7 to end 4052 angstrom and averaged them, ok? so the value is 9.0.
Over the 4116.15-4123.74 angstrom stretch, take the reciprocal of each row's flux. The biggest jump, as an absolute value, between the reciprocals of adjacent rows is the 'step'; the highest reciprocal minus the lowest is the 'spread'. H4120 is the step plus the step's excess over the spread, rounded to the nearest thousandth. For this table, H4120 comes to 0.017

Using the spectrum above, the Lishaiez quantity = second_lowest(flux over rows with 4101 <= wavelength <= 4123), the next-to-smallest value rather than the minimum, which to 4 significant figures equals 6.832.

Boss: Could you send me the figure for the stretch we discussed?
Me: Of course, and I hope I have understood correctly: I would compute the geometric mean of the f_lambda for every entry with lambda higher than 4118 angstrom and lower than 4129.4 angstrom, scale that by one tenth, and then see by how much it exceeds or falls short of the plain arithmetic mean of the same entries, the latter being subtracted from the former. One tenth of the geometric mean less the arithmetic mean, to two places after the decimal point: -8.53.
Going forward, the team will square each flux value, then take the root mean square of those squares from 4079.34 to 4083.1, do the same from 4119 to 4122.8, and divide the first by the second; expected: 0.75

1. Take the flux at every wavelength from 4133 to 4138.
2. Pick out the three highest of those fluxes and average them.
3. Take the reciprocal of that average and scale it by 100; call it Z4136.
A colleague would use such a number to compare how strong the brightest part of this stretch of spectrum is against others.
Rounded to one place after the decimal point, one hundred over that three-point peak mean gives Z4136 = 10.0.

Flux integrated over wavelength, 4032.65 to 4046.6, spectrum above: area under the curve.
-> 124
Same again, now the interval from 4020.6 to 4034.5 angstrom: 127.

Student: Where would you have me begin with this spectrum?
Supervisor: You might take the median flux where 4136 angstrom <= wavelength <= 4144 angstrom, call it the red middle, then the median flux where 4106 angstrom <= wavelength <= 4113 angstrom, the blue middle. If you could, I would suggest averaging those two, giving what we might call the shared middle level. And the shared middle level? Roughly 9.1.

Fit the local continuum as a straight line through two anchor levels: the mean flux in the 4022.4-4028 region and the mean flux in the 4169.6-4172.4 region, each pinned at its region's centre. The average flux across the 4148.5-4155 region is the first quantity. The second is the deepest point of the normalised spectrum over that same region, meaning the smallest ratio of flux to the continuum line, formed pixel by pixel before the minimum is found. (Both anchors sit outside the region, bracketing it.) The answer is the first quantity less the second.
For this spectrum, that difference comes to 7.94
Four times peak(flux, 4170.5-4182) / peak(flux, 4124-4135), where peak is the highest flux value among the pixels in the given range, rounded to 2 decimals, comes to 4.13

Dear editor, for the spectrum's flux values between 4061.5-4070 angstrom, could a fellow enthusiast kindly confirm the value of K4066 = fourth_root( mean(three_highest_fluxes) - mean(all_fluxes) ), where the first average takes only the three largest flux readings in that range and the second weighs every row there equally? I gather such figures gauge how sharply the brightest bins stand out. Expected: 0.95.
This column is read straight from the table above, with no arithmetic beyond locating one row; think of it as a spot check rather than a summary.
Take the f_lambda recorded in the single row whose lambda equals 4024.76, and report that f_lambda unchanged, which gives 8.539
